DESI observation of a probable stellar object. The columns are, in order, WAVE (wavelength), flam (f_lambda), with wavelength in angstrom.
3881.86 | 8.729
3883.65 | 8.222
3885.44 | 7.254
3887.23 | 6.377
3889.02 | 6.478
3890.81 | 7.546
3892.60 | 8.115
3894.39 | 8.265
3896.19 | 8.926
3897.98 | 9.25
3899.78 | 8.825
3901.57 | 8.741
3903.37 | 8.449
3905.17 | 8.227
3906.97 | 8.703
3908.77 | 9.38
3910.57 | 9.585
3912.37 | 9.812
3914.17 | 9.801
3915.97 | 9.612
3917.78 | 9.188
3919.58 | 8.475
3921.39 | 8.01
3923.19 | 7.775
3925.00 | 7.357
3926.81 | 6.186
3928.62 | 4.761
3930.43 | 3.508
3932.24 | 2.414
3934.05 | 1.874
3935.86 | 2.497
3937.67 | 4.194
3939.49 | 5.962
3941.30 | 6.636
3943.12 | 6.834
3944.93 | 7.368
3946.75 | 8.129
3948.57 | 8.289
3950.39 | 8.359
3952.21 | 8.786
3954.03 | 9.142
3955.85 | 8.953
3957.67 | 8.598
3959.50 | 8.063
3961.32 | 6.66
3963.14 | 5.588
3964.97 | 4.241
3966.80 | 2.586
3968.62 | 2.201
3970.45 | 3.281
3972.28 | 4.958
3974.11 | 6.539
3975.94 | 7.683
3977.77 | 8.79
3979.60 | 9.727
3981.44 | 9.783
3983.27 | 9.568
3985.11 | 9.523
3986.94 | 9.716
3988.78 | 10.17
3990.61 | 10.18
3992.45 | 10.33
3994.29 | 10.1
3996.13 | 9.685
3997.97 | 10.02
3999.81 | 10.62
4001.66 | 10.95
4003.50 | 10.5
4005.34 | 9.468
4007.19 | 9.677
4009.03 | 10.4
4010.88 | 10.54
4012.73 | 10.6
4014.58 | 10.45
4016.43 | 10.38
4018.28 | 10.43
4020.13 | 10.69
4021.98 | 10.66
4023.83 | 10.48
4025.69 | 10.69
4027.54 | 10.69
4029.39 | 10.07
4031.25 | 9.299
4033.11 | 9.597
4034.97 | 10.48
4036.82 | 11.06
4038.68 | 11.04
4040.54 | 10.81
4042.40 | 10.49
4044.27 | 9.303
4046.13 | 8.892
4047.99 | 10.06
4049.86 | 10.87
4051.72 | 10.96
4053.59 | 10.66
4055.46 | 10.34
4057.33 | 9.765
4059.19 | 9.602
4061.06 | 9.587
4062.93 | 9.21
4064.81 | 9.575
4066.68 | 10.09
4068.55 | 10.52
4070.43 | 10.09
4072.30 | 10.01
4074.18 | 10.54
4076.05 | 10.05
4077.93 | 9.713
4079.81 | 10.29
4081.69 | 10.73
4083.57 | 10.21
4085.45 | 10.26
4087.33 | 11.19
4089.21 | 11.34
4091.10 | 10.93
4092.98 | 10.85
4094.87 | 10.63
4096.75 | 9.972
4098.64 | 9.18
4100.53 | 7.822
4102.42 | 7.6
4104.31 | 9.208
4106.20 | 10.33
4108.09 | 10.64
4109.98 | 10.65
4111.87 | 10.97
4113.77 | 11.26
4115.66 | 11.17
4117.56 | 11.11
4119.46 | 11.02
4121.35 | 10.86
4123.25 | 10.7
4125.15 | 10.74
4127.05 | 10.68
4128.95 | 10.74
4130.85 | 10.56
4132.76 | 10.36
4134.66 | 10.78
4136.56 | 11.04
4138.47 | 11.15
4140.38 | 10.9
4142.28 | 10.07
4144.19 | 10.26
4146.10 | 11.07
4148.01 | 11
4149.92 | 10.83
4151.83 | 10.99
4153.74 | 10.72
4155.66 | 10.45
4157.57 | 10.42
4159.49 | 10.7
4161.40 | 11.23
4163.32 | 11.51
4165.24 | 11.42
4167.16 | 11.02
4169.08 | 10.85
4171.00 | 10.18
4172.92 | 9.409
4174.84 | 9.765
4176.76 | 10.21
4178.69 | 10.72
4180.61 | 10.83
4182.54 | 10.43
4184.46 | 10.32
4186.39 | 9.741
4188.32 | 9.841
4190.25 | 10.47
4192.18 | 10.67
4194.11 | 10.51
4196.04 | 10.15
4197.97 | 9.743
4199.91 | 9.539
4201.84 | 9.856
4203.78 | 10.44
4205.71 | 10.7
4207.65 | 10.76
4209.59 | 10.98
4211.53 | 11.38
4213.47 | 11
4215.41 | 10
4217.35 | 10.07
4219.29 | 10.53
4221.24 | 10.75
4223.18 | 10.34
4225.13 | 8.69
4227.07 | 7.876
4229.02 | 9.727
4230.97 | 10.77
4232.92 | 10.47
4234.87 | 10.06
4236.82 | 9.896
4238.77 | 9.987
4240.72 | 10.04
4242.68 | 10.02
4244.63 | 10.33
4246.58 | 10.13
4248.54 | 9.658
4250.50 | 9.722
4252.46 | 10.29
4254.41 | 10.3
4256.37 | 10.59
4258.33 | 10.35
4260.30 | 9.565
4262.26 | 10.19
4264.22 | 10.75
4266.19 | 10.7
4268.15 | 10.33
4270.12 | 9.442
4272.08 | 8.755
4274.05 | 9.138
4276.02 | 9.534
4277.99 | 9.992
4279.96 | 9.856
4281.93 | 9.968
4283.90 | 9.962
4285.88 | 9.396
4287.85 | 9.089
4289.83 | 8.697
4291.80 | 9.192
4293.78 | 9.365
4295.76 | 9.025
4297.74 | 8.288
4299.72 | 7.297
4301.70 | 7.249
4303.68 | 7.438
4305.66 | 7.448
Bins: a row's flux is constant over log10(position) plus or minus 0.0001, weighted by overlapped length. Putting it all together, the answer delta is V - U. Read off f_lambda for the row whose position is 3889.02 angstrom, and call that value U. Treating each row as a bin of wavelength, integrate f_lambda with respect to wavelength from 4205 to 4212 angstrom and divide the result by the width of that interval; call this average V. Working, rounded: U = 6.478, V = 10.9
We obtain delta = 4.4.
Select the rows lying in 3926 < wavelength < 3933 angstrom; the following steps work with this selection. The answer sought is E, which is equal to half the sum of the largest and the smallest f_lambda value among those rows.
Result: 4.3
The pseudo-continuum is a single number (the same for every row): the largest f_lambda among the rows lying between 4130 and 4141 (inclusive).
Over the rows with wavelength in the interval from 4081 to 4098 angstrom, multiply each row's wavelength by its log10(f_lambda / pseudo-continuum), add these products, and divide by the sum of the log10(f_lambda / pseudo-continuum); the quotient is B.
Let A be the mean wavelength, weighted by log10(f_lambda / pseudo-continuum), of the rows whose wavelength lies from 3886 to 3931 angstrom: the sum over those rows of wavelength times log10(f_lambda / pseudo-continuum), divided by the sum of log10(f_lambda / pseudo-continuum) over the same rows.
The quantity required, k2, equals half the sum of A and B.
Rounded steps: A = 3911.6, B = 4089.6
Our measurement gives 4000.6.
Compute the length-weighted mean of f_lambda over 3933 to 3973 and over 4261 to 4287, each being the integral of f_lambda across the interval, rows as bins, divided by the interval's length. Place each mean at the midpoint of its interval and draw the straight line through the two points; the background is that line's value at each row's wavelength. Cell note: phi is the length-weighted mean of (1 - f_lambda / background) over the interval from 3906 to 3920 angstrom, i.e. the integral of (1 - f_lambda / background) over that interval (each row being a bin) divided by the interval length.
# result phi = -0.68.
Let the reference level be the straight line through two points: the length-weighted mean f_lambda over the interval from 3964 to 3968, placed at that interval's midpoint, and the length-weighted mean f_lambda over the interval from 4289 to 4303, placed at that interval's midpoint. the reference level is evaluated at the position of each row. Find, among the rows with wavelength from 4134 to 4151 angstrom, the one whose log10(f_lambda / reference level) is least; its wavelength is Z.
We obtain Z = 4142.28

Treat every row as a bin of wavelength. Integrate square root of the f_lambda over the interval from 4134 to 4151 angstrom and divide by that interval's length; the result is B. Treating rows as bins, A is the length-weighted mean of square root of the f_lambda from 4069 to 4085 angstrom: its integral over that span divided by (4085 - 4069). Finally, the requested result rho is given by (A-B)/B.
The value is -0.03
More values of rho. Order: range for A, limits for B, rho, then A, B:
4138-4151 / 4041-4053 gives 0.03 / 3.28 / 3.18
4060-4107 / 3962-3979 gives 0.42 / 3.16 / 2.23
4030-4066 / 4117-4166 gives -0.03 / 3.17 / 3.29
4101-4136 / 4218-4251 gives 0.03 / 3.24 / 3.15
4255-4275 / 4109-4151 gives -0.04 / 3.16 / 3.29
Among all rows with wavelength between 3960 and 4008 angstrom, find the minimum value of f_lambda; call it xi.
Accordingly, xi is 2.201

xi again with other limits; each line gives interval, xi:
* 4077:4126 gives 7.6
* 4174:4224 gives 9.539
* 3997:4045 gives 9.299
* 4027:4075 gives 8.892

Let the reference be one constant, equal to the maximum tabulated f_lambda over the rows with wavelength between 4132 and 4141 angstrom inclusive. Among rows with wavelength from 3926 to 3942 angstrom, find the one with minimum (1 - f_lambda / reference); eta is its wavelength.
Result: 3941.30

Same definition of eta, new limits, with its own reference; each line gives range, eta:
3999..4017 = 4001.66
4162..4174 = 4163.32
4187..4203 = 4192.18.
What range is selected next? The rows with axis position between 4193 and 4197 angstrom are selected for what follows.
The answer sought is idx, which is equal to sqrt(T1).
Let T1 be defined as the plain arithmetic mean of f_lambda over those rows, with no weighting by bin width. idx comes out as 3.21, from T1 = 10.3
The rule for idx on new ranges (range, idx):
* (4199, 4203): 3.11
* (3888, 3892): 2.65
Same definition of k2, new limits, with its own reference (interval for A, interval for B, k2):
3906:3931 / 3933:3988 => 3939.8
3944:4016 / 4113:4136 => 4049.0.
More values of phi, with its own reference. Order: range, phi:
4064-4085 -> -0.36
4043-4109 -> -0.34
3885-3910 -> -0.52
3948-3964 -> -0.33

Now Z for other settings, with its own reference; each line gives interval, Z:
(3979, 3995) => 3985.11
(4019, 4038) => 4031.25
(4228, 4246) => 4229.02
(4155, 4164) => 4157.57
